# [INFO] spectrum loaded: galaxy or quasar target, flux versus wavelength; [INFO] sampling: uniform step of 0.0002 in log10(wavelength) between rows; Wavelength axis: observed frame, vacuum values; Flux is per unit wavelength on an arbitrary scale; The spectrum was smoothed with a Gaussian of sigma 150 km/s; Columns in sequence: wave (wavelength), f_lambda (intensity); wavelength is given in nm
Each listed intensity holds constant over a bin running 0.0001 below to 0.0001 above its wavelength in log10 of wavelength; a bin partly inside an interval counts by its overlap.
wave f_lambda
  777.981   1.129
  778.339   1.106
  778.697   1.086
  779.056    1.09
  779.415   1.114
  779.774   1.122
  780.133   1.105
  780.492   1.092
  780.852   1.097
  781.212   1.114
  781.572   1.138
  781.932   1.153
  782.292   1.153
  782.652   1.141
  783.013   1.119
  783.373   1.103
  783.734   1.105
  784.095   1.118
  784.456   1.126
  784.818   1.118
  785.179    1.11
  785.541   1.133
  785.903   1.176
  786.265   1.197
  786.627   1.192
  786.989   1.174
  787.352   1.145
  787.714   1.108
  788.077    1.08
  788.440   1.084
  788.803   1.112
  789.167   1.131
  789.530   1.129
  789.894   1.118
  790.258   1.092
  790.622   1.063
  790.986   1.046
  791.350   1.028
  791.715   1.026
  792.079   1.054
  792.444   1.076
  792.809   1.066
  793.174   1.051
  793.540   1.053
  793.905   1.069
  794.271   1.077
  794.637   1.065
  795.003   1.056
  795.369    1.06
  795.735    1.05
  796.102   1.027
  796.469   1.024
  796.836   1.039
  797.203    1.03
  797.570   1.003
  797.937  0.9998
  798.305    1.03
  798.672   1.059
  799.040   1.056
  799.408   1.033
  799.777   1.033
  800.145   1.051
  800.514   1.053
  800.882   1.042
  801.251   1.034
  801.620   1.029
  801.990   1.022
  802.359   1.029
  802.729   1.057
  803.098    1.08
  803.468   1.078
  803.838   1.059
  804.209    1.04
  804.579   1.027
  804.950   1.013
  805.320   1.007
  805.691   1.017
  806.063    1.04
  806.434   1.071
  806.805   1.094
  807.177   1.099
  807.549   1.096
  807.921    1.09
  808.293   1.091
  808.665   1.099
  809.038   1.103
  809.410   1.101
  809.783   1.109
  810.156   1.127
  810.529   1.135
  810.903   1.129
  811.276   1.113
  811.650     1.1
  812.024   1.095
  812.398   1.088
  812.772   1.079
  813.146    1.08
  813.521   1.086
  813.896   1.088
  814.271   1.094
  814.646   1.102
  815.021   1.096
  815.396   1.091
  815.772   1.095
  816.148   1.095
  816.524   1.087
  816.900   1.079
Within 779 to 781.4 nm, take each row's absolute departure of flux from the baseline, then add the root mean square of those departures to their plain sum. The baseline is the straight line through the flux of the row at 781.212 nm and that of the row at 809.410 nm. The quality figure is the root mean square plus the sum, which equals 0.1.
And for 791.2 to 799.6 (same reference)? 1.5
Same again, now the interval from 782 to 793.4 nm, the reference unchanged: 1.1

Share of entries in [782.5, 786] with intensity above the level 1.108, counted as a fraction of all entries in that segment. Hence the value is 0.80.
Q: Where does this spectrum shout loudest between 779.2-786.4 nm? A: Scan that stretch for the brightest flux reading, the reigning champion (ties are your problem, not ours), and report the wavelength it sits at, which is 786.265 nm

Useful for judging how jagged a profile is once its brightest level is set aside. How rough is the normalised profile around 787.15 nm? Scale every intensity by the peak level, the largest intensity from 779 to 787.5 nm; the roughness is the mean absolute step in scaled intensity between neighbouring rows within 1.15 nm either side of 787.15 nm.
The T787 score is 0.020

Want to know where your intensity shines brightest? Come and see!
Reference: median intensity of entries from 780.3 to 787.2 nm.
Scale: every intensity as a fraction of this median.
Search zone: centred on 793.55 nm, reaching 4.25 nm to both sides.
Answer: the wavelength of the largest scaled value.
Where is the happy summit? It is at 789.530 nm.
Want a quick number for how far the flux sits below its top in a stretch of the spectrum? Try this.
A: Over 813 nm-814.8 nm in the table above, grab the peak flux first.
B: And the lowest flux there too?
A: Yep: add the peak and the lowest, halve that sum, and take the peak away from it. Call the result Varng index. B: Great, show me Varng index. -0.0110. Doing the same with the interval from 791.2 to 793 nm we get -0.0250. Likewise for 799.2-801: -0.0100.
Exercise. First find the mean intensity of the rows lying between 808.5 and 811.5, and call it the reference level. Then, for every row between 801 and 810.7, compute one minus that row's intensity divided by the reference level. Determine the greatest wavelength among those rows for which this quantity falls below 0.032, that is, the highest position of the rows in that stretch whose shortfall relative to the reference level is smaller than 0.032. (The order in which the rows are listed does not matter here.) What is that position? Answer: 810.529 nm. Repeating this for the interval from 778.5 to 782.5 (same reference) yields 782.292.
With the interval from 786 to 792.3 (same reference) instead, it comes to 790.258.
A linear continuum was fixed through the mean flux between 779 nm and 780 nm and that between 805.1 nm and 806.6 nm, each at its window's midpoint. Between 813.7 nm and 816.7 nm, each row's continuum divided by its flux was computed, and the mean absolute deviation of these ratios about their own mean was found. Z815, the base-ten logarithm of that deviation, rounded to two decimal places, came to -2.46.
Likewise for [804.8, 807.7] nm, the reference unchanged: -1.46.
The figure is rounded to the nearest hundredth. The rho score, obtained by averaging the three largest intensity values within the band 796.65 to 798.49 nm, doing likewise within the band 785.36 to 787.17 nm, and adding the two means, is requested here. 2.22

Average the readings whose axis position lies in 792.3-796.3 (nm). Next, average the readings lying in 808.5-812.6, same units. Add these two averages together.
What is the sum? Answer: 2.17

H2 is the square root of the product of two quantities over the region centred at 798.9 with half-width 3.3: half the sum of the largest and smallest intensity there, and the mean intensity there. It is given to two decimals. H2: 1.03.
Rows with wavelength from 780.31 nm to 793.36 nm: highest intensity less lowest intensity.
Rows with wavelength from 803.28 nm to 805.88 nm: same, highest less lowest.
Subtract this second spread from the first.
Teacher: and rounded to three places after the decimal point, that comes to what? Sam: 0.100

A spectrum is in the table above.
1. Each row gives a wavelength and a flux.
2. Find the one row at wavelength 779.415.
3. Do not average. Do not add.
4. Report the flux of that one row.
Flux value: 1.114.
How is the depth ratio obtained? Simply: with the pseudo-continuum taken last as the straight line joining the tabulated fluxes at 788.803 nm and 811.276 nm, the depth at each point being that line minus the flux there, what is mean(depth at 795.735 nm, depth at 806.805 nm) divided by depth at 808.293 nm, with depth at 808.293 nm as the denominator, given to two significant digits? 1.9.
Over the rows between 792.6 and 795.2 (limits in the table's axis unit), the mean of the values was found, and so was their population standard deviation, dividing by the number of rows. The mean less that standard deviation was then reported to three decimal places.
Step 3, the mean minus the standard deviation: 1.054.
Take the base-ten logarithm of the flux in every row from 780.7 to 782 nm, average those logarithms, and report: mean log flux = 0.051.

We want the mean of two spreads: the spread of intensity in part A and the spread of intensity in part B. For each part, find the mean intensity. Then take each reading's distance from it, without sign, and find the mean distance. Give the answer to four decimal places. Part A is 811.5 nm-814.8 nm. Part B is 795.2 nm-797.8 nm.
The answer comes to 0.0104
